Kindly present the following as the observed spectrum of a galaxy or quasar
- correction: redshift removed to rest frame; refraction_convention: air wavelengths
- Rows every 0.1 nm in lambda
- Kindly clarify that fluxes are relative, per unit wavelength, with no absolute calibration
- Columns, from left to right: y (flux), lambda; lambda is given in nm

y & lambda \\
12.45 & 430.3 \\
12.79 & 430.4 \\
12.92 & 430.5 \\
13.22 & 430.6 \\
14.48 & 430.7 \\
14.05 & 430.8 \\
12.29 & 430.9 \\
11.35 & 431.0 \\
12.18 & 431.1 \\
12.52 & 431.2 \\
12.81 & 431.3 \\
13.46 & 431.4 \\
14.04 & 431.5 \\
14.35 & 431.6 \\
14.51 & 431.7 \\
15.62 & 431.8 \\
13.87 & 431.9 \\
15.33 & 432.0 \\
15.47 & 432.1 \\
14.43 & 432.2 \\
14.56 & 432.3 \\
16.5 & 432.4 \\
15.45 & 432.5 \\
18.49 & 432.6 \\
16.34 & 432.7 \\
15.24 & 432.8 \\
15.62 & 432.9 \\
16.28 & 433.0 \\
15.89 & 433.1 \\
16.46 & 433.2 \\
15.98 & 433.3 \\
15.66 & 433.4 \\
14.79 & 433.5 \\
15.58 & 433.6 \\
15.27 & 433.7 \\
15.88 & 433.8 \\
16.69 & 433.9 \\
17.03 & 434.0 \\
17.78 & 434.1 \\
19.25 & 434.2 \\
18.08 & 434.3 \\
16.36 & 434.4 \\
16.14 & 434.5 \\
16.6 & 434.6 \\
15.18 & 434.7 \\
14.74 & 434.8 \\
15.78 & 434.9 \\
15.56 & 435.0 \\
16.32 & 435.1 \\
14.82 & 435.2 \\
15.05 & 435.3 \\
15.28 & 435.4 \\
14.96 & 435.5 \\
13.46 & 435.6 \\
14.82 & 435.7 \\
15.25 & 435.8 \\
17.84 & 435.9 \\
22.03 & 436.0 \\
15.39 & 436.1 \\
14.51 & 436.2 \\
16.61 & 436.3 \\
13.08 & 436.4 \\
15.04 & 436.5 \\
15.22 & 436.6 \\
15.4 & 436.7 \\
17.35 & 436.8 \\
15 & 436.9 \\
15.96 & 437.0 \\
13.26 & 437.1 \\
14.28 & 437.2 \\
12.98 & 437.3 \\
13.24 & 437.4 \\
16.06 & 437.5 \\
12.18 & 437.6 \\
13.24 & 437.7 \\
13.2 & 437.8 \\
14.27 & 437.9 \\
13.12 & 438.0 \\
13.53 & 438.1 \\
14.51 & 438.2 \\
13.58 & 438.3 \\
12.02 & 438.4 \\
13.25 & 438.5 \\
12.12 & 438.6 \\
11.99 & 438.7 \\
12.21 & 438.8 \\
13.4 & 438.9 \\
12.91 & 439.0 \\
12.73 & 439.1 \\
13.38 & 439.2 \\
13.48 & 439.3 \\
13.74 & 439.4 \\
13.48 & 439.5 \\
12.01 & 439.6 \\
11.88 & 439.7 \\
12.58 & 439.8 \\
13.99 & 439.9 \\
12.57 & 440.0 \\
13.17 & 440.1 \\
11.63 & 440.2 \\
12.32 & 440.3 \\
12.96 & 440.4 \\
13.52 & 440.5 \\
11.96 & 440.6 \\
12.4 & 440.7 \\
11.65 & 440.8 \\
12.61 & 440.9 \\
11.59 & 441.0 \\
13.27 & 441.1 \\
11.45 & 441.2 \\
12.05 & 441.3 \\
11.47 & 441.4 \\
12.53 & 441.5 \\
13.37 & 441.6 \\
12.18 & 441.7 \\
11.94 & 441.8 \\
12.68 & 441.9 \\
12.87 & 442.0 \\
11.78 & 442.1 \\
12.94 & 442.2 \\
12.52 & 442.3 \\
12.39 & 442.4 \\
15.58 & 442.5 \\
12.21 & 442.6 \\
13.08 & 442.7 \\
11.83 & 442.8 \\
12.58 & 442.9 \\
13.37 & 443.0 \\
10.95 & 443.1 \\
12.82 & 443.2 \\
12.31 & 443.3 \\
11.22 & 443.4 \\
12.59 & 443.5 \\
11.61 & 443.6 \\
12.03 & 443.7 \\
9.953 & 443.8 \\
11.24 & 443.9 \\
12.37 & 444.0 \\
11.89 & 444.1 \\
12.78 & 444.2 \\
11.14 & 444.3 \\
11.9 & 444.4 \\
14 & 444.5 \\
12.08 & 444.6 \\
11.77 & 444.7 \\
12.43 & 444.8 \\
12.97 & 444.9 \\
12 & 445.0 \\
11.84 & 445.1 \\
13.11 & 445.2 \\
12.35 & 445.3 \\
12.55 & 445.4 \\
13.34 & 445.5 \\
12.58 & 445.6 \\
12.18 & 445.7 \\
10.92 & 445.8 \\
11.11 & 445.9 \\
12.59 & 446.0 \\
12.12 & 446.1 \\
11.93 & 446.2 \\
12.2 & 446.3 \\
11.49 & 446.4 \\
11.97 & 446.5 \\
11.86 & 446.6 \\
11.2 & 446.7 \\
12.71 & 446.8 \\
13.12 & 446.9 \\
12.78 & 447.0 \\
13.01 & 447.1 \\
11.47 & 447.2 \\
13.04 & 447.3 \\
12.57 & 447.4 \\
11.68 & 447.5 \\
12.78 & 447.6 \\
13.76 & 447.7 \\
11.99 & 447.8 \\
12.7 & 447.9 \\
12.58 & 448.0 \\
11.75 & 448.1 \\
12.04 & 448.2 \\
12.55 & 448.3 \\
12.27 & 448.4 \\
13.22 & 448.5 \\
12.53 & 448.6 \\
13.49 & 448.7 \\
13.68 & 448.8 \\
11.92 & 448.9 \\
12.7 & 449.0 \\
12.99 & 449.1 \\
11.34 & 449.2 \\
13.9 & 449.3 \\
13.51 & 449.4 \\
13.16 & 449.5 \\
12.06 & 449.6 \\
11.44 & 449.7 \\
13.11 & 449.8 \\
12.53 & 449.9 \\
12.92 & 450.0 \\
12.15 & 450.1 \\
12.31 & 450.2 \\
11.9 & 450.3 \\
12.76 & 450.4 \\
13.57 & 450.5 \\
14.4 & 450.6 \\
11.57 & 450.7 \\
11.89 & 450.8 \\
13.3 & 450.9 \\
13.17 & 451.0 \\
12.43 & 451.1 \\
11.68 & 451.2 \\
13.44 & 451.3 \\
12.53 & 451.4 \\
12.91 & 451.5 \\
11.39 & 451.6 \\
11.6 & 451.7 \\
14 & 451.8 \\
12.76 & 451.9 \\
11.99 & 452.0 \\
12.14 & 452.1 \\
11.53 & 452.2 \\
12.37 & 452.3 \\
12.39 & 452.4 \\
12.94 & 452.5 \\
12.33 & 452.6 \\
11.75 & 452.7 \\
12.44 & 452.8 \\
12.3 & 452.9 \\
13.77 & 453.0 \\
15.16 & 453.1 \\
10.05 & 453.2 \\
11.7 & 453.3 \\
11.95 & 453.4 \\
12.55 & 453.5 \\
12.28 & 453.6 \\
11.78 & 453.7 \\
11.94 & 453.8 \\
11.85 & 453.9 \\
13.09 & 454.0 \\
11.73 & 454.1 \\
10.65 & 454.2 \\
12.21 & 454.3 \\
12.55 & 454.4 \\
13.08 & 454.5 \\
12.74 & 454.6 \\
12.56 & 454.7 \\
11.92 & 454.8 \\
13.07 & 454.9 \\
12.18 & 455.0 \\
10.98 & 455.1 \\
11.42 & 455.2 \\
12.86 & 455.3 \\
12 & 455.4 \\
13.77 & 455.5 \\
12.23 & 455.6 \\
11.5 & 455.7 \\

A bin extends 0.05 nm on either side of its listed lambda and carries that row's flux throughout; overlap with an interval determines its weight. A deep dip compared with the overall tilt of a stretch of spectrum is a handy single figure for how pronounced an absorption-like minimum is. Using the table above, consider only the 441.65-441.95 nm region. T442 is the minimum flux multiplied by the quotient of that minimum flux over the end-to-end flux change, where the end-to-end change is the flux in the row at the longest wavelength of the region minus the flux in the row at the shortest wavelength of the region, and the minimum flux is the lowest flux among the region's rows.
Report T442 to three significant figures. 285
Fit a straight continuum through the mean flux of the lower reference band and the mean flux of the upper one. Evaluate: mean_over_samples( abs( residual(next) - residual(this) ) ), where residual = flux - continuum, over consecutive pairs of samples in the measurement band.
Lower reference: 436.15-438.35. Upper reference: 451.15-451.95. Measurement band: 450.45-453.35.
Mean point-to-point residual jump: 1.07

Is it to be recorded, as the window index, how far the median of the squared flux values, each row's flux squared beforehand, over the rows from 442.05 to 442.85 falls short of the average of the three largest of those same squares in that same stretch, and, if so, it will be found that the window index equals 39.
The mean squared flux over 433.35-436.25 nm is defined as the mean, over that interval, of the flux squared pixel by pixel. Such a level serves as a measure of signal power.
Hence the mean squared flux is 261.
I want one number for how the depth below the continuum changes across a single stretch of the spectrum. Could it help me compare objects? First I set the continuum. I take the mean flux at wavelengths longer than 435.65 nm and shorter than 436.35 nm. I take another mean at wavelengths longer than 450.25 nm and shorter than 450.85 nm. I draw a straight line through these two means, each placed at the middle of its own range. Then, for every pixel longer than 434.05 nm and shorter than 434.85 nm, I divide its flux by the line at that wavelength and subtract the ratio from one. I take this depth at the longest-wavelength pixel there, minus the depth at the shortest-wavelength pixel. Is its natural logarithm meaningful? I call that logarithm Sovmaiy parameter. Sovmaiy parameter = -1.8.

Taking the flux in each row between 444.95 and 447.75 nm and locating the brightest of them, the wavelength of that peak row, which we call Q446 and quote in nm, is 447.7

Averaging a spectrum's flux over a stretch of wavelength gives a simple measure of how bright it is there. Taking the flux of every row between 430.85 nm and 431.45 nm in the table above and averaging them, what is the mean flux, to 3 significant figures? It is 12.4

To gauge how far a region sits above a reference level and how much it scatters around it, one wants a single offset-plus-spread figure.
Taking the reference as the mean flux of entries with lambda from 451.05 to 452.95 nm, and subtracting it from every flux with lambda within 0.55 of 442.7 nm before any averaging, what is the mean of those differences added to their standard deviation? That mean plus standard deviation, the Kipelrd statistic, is 1.5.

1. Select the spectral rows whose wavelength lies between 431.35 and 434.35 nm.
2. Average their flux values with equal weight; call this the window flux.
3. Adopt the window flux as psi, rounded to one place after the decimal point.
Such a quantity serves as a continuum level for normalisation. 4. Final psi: 15.8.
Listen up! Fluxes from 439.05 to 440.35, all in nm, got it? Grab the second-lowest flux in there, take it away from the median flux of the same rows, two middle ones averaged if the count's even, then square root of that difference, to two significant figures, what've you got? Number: 0.92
